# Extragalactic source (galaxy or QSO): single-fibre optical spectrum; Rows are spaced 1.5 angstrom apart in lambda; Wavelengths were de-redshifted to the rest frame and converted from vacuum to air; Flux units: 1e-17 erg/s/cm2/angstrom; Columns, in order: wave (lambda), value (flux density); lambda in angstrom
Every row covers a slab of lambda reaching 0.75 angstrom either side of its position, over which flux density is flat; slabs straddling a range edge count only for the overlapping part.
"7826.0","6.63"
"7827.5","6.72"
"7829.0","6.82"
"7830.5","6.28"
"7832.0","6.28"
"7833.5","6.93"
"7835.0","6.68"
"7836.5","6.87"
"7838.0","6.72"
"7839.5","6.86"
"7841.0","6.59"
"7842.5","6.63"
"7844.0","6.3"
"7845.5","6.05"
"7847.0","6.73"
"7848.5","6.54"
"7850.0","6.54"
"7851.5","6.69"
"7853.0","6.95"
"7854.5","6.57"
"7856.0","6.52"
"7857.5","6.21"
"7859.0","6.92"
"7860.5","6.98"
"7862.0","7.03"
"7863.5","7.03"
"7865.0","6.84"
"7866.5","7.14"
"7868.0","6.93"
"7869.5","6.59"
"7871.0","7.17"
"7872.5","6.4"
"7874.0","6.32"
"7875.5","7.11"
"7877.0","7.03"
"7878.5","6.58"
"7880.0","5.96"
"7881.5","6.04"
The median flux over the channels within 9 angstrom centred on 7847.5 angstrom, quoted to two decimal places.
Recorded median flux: 6.54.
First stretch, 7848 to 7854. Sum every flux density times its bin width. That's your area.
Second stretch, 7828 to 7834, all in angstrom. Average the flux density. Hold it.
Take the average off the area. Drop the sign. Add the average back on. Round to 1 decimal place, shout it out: 40.1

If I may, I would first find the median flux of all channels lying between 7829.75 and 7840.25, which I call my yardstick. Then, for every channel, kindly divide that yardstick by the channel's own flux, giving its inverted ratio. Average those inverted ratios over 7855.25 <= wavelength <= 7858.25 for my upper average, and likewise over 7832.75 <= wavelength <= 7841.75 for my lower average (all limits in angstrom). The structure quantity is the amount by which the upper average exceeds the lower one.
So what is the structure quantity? 0.064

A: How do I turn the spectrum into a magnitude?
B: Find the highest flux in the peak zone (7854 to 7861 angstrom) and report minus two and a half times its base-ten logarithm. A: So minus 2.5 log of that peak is -2.11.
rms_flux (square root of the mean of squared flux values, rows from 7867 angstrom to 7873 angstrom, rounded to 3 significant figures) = 6.78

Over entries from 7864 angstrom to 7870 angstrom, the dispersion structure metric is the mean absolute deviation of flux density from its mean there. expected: 0.16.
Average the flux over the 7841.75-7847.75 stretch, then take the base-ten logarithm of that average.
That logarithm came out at 0.808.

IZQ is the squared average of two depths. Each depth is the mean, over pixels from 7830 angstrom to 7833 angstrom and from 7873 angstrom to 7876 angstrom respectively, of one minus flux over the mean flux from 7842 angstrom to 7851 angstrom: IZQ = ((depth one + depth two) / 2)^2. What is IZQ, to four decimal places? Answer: 0.0000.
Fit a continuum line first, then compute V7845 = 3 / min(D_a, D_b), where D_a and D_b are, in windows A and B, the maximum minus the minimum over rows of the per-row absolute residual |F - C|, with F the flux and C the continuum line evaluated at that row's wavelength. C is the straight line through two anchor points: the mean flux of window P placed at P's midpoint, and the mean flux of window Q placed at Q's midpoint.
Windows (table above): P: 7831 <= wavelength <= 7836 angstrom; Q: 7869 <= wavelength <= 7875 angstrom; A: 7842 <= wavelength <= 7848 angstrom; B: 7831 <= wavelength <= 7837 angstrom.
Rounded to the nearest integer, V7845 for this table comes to 10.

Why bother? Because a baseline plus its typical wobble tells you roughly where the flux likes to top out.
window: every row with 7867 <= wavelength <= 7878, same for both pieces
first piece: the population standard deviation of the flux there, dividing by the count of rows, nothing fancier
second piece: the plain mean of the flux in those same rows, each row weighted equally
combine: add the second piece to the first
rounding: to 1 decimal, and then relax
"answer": 7.1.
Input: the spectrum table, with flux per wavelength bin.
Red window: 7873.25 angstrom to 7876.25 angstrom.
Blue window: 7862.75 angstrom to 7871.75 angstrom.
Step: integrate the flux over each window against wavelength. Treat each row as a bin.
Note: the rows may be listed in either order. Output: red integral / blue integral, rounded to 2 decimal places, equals 0.32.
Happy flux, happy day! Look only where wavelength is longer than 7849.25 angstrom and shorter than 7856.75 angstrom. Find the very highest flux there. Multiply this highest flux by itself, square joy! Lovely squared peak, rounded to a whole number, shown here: 48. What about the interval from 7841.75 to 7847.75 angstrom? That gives 45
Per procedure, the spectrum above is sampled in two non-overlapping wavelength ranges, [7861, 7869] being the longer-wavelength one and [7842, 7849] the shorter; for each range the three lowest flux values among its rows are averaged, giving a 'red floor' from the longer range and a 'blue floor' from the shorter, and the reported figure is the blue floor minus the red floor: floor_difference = -0.64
